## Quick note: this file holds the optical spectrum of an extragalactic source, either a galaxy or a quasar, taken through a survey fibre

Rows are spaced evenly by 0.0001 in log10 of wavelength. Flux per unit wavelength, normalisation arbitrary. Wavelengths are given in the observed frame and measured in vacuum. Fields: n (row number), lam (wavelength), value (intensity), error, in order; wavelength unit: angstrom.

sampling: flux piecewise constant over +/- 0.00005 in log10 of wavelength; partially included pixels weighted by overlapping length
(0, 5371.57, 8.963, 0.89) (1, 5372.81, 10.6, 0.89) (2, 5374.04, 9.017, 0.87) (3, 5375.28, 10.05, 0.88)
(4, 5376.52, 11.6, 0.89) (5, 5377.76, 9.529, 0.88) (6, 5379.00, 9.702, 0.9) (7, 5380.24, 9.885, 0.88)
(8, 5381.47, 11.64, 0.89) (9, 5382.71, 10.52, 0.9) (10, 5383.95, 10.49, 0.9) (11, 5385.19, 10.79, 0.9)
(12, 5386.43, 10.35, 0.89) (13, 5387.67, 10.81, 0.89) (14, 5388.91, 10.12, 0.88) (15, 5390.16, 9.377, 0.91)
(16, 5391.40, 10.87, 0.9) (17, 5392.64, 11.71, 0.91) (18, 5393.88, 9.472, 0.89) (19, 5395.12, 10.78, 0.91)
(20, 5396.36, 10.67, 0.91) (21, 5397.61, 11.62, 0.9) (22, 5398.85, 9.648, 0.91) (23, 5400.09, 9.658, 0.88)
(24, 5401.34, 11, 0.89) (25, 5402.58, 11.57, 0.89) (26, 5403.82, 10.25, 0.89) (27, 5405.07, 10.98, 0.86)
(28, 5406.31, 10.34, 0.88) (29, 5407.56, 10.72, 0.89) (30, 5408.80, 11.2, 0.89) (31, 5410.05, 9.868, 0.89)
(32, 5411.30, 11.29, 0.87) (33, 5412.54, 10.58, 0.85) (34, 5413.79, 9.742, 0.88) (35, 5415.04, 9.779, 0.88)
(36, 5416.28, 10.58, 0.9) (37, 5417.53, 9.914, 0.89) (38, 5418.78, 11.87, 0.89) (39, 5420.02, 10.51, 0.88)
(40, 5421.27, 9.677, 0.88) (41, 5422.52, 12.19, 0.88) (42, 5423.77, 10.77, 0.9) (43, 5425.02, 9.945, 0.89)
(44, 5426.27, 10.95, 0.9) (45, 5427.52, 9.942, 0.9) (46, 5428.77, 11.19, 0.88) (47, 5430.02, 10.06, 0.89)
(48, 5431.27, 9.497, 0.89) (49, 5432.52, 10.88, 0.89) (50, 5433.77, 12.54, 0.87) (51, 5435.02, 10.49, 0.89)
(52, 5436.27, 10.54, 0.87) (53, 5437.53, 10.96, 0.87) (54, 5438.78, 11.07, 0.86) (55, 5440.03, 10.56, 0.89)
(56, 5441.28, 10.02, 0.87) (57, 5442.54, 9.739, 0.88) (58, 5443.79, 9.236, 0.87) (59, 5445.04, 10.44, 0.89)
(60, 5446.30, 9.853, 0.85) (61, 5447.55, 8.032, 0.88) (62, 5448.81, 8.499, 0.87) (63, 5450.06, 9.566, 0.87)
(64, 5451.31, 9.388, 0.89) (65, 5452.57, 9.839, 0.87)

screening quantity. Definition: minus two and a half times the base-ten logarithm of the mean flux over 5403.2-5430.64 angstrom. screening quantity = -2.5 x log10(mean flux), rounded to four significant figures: -2.559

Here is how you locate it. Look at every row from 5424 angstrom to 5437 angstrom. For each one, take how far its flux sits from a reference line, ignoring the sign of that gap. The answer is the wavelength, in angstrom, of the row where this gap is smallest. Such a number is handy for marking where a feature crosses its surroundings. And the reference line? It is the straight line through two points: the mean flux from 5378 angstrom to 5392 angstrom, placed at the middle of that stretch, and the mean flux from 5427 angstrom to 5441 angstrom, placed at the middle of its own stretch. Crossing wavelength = 5436.27 angstrom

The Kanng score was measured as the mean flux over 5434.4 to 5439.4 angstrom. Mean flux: 10.8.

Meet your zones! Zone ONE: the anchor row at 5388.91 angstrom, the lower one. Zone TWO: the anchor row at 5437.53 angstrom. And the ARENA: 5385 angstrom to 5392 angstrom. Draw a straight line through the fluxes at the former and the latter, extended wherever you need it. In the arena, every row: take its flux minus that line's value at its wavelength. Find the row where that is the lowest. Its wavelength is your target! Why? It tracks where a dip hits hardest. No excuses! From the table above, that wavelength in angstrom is 5390.16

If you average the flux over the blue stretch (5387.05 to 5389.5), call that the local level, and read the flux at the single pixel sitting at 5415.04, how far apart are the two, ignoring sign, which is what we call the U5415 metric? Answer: 0.69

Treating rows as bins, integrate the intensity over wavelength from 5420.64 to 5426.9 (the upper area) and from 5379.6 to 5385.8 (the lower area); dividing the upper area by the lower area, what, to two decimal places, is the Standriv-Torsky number 1.01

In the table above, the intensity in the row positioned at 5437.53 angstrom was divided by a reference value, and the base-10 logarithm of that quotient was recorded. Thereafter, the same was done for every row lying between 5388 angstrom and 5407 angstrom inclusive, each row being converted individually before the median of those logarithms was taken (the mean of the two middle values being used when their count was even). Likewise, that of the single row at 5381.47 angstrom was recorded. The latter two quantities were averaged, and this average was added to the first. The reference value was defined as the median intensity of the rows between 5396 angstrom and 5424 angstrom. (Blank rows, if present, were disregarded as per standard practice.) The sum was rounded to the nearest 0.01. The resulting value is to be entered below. 0.04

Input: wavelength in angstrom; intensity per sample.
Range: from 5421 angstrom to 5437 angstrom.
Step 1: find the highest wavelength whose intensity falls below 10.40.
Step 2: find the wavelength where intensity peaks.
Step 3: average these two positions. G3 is 5432.5 angstrom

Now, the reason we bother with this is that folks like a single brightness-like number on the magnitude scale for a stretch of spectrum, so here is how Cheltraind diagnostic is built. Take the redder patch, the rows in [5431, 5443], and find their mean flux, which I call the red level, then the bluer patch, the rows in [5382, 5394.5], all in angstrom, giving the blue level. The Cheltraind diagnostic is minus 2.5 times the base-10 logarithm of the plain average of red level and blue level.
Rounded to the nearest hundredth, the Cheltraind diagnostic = -2.56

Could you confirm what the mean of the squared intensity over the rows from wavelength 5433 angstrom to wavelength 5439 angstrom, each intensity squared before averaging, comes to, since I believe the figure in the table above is 124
